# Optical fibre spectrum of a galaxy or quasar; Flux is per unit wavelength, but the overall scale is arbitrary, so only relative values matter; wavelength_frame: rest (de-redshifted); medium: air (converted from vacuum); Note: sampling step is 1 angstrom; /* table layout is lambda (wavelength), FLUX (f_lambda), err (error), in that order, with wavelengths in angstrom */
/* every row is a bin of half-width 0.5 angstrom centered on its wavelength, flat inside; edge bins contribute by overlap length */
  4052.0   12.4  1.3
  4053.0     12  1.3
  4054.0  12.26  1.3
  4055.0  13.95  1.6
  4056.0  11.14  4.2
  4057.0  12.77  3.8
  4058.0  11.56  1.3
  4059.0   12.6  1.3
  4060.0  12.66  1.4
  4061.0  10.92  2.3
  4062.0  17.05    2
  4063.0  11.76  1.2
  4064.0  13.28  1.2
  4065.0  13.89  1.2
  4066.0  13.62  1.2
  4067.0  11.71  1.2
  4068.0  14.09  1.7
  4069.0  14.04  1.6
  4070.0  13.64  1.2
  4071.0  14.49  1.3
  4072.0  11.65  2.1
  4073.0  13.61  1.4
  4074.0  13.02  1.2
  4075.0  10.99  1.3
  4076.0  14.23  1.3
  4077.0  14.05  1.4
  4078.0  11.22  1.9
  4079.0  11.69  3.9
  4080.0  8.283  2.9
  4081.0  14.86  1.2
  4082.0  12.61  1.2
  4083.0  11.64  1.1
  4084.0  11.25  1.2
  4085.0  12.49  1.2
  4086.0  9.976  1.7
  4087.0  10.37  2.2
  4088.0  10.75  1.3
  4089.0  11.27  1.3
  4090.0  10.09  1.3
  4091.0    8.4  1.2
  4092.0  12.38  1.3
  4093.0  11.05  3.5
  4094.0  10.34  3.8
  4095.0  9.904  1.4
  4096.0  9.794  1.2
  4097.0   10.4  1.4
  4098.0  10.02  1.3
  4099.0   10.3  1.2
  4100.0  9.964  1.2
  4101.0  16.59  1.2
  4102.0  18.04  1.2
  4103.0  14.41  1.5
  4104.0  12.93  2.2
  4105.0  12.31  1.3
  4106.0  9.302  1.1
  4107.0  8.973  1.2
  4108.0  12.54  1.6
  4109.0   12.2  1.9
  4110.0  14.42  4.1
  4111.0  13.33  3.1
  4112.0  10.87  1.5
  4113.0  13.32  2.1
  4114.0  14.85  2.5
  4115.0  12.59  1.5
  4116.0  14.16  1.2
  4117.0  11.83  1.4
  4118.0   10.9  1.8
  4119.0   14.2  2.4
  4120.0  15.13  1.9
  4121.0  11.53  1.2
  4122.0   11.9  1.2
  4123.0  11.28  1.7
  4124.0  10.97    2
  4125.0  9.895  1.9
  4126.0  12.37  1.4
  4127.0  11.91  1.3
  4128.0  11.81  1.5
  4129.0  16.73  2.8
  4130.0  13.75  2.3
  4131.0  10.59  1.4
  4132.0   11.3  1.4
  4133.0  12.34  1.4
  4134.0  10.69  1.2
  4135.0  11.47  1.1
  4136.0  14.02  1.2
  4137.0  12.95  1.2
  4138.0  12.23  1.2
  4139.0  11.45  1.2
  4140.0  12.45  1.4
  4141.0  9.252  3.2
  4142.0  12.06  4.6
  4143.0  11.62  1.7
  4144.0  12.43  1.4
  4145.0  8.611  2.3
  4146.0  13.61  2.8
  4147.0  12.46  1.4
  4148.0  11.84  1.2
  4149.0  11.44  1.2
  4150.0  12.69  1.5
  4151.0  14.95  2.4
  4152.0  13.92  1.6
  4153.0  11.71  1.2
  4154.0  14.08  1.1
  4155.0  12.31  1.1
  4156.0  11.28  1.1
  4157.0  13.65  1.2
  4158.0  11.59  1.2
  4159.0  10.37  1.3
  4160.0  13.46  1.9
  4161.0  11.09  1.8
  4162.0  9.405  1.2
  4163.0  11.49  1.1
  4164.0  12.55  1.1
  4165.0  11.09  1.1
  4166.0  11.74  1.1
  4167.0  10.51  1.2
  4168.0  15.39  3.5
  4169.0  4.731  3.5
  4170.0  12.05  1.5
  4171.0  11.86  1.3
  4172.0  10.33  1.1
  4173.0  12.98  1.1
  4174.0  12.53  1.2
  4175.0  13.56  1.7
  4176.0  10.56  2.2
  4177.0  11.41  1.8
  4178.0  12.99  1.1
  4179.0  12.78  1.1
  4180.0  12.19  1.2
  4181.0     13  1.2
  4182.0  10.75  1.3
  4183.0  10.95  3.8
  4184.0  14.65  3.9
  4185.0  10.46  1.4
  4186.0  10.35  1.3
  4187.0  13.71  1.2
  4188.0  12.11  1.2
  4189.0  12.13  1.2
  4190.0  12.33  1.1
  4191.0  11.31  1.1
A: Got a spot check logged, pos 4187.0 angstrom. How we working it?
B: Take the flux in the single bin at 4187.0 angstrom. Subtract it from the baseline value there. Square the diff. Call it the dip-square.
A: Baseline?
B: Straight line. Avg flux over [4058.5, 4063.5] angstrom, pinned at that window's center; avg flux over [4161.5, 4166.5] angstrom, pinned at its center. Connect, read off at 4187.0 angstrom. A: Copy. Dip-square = 8.1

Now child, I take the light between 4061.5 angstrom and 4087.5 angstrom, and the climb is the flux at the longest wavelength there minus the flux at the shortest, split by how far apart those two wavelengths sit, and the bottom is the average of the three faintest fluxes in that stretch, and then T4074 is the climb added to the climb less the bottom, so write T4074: -10.1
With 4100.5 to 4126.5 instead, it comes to -9.7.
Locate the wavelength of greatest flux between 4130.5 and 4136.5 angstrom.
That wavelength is 4136.0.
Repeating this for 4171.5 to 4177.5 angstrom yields 4175.0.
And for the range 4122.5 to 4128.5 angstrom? 4126.0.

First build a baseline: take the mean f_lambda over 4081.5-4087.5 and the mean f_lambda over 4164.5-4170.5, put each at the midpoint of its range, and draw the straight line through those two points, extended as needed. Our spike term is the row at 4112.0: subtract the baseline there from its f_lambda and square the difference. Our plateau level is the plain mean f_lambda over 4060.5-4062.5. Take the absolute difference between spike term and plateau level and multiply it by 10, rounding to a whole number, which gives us 139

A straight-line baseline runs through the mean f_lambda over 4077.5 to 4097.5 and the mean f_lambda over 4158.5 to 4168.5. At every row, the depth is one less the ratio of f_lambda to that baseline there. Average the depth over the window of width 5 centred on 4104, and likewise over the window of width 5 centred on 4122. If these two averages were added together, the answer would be -0.28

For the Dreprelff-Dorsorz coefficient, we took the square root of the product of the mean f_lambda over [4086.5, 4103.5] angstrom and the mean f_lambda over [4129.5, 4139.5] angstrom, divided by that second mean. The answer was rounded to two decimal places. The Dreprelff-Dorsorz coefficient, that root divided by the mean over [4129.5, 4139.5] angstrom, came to 0.97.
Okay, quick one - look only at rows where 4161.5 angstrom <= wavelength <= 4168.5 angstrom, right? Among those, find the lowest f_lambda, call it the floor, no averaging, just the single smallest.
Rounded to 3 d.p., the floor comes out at 9.405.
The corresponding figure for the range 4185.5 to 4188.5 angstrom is 10.350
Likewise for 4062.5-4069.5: 11.710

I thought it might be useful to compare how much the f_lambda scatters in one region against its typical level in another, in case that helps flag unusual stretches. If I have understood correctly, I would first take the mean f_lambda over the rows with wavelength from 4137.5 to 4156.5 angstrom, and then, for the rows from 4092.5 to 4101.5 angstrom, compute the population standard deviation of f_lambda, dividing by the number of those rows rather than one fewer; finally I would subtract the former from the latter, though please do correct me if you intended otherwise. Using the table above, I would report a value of -10.1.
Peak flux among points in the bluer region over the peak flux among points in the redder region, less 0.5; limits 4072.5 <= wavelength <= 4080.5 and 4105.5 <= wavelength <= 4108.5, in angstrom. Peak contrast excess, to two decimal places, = 0.63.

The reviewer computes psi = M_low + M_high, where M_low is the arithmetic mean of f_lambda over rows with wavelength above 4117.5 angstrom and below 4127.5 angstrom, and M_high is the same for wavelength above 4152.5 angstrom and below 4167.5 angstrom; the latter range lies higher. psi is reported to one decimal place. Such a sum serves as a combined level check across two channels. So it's 23.8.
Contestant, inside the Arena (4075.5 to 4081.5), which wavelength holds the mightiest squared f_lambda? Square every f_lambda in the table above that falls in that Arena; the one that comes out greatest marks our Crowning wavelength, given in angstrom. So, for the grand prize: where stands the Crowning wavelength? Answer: 4081.0 angstrom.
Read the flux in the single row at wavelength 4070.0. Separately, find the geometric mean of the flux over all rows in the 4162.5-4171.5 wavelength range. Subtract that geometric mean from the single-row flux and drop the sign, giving 2.8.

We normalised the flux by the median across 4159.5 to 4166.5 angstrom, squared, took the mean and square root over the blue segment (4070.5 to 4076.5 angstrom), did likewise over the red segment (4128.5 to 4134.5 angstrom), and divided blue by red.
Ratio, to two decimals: 1.02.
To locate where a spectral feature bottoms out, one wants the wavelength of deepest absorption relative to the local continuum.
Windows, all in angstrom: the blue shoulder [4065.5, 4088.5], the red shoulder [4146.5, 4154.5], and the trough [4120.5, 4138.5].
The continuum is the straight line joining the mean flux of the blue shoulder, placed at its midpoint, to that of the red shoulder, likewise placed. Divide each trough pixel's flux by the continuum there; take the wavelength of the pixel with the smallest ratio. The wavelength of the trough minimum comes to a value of 4125.0 angstrom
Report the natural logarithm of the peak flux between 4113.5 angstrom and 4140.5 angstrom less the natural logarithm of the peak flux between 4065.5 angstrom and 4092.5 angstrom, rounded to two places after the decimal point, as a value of 0.12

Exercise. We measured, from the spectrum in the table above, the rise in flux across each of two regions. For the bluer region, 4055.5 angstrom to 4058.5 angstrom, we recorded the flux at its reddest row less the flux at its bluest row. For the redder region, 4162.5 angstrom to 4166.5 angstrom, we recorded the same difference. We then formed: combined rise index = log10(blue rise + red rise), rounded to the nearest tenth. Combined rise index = -0.2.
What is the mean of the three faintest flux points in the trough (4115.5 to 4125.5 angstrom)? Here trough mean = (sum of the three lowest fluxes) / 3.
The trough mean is 10.6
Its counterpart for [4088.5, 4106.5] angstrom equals 9.2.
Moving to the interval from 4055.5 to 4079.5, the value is 11.0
